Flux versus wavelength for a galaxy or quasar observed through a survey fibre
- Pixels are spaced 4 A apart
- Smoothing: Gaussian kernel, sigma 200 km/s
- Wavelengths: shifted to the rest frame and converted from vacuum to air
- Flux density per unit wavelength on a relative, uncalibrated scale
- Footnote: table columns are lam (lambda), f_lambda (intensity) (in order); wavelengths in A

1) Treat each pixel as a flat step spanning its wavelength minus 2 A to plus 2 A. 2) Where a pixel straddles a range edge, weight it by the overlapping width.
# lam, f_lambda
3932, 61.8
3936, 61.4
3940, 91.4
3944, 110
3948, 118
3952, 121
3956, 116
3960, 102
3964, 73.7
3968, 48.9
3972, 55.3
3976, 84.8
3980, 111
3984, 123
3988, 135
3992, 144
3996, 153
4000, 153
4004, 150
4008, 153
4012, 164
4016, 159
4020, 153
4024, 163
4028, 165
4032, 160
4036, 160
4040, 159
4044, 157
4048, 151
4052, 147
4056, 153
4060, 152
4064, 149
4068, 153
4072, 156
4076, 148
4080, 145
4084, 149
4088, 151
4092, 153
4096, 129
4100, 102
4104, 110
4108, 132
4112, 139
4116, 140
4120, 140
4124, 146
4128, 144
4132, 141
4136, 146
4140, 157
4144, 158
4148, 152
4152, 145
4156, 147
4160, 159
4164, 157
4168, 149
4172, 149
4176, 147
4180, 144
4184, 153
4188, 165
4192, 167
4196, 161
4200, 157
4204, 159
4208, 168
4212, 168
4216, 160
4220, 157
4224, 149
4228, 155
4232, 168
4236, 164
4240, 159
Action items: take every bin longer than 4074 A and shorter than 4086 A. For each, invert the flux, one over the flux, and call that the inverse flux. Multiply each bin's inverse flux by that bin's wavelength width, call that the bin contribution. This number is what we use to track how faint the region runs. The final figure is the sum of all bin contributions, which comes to 0.081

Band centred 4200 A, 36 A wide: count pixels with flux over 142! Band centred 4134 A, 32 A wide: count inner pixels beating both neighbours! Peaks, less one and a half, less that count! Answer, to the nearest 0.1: -8.5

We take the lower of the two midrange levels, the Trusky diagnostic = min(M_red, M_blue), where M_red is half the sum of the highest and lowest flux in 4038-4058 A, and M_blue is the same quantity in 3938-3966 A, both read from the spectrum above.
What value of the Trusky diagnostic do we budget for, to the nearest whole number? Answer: 97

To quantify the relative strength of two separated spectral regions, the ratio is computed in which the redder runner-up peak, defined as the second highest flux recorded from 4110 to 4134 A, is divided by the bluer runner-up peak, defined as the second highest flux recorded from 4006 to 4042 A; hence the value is 0.88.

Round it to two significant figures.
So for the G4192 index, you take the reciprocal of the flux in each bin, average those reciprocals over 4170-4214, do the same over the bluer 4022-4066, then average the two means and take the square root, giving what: 0.080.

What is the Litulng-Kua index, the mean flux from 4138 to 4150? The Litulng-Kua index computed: 156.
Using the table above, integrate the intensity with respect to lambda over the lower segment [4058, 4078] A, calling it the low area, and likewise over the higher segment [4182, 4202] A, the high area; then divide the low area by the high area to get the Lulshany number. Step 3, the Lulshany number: 0.94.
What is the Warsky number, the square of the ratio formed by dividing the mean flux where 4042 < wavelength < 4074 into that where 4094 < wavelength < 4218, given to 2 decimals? 0.95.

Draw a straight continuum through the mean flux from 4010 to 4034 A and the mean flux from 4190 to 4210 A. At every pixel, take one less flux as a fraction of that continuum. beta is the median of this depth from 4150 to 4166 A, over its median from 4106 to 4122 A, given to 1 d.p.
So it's 0.5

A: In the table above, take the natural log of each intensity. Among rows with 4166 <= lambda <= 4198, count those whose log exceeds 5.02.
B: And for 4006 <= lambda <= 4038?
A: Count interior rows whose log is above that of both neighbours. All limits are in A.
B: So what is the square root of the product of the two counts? 2.8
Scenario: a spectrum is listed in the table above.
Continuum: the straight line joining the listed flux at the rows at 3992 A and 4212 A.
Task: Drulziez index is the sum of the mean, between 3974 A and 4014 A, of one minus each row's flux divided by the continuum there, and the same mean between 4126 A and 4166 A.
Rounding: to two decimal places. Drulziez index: 0.11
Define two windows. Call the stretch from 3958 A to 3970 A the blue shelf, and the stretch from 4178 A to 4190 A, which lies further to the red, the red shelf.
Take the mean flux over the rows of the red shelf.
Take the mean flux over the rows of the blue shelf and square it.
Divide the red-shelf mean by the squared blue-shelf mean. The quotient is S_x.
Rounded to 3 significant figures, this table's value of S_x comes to 0.0275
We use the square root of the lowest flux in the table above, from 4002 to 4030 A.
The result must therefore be 12.2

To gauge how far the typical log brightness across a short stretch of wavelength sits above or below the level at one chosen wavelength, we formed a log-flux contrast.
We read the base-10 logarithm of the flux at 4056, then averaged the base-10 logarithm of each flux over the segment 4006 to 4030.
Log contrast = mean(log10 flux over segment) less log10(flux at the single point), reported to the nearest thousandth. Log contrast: 0.018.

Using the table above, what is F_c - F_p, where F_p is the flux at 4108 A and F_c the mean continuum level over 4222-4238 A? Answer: 27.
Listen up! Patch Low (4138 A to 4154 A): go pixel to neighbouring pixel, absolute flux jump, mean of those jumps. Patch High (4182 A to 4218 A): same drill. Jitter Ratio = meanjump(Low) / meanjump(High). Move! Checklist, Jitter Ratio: 0.87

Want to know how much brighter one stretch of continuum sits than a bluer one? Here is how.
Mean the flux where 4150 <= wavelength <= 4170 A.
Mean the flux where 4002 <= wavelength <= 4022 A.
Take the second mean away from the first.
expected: -4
